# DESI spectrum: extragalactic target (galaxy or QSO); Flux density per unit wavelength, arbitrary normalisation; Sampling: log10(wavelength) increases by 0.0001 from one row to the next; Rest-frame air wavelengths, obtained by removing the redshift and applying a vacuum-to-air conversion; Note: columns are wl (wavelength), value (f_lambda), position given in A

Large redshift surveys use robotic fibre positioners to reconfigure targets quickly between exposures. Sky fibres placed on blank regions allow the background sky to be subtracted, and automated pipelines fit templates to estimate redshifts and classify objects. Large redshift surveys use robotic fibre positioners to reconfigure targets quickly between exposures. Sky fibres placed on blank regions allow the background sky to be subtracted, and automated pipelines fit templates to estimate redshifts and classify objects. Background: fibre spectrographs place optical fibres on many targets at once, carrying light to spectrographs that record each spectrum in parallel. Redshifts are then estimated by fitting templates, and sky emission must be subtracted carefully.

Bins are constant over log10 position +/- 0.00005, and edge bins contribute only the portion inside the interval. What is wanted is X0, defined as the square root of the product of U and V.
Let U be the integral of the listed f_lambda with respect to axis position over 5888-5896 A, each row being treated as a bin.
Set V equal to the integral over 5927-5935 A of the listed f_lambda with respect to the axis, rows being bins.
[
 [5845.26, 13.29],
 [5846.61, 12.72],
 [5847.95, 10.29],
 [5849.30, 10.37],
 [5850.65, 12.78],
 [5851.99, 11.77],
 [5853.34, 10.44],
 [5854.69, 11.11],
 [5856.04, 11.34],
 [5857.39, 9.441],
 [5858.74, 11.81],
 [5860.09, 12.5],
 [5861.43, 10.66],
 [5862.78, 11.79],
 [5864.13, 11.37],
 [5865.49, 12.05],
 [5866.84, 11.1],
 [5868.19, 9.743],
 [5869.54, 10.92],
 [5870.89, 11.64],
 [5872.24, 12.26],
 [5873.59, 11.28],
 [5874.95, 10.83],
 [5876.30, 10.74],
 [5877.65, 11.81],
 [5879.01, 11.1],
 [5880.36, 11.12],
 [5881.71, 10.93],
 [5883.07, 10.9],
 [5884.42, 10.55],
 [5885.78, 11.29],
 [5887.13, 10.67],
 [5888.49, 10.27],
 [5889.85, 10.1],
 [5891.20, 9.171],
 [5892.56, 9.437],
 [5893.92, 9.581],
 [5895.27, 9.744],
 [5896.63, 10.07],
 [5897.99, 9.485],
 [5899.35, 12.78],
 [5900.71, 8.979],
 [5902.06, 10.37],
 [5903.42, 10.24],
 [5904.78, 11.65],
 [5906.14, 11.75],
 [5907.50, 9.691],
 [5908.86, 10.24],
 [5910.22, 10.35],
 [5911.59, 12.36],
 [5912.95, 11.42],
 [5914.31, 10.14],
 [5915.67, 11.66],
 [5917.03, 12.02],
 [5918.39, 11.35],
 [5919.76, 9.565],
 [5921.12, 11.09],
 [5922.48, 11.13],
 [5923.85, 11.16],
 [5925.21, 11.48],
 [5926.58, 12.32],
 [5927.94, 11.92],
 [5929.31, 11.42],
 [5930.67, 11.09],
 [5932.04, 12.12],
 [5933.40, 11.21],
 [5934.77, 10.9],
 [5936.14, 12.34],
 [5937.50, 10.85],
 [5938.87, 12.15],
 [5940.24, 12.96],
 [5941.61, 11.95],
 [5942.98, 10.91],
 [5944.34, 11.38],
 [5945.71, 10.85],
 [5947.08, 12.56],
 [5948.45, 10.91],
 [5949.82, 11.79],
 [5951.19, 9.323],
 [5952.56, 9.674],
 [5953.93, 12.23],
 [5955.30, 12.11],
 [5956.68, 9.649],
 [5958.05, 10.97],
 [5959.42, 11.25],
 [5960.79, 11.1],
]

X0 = 85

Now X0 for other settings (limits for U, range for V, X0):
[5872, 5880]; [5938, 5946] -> 92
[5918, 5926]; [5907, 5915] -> 87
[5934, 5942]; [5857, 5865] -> 93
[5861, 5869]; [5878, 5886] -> 88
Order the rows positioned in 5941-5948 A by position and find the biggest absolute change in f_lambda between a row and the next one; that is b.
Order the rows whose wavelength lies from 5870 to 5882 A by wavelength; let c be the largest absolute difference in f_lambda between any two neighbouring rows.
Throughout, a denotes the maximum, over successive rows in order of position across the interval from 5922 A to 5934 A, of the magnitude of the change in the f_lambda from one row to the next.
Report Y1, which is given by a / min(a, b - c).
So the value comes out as 1.6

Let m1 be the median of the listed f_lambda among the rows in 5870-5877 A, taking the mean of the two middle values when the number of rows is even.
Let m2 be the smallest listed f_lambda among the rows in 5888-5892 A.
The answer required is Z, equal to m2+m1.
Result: 20.5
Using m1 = 11.3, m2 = 9.171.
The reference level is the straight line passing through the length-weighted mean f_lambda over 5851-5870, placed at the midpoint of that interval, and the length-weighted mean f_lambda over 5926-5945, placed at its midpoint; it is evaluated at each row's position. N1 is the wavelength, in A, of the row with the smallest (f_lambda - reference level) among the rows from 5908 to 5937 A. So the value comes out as 5919.76 A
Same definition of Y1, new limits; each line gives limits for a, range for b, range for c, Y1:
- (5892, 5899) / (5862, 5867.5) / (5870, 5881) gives -4.9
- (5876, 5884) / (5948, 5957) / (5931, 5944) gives 1.0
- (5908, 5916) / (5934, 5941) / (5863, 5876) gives 15.1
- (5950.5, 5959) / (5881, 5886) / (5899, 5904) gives -0.8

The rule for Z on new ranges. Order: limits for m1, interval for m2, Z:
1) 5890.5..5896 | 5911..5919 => 19.6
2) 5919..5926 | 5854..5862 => 20.6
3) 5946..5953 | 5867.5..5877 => 20.7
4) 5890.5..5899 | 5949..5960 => 18.9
